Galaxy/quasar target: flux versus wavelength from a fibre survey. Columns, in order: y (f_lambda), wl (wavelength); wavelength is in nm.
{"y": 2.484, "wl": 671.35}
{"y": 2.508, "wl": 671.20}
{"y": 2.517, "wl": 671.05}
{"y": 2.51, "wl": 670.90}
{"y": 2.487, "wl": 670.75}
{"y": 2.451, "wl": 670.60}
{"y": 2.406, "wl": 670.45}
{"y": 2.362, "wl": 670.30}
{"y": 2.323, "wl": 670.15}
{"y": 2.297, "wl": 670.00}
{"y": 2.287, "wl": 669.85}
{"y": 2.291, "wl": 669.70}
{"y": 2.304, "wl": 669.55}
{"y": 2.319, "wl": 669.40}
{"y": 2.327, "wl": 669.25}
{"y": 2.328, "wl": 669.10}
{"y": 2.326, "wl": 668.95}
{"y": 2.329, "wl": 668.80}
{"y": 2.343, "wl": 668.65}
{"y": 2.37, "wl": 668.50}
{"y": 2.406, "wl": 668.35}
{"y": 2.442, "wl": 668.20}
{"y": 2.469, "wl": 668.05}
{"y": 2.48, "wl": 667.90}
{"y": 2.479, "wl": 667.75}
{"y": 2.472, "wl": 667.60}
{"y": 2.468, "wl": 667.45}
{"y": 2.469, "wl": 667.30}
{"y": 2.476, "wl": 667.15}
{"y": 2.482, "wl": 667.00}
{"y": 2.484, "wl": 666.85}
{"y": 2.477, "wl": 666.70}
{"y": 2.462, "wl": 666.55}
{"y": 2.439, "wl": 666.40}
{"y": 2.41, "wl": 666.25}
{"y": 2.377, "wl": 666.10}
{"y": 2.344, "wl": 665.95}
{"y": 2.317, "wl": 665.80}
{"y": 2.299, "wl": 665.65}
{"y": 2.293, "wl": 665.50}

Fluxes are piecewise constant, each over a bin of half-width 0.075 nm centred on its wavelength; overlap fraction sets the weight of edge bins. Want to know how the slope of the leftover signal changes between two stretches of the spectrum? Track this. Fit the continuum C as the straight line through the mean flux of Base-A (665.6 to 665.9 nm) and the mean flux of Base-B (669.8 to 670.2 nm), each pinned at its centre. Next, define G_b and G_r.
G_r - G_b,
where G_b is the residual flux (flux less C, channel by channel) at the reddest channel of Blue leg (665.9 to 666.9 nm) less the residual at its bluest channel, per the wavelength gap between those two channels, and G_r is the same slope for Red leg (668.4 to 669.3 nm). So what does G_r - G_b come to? -0.21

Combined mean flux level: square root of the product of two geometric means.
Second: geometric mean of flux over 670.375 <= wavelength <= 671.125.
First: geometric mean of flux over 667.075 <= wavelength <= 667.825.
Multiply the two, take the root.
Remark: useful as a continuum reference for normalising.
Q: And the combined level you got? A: 2.473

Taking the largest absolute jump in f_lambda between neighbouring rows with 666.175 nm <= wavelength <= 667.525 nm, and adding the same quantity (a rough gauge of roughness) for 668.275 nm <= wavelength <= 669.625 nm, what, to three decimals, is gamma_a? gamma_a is 0.065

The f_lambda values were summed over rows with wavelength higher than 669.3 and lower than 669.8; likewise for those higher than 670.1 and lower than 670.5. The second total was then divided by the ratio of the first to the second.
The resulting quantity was 7.27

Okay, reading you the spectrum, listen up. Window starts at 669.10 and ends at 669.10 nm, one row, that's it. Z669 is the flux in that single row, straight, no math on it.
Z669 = 2.328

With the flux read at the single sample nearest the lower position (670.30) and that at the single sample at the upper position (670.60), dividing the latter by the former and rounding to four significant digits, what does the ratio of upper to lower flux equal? 1.038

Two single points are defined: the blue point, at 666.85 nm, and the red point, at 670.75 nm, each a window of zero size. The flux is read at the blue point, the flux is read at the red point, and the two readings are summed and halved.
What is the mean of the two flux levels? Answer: 2.49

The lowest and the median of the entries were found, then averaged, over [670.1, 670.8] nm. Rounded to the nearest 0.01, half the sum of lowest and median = 2.36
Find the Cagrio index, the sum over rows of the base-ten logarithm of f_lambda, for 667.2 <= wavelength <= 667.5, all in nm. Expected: 0.785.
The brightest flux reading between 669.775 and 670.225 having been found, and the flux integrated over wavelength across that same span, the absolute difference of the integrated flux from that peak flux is 1.29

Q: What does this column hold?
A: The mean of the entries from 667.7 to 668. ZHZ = 2.48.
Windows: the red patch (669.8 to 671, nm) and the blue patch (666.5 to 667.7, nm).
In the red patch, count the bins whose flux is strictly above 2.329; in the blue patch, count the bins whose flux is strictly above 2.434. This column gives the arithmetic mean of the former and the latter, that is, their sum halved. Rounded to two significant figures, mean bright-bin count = 6.5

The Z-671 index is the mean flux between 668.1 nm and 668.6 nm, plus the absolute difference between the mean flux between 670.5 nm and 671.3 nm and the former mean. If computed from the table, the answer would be 2.49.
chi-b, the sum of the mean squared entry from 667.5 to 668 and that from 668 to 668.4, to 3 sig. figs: 12.1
